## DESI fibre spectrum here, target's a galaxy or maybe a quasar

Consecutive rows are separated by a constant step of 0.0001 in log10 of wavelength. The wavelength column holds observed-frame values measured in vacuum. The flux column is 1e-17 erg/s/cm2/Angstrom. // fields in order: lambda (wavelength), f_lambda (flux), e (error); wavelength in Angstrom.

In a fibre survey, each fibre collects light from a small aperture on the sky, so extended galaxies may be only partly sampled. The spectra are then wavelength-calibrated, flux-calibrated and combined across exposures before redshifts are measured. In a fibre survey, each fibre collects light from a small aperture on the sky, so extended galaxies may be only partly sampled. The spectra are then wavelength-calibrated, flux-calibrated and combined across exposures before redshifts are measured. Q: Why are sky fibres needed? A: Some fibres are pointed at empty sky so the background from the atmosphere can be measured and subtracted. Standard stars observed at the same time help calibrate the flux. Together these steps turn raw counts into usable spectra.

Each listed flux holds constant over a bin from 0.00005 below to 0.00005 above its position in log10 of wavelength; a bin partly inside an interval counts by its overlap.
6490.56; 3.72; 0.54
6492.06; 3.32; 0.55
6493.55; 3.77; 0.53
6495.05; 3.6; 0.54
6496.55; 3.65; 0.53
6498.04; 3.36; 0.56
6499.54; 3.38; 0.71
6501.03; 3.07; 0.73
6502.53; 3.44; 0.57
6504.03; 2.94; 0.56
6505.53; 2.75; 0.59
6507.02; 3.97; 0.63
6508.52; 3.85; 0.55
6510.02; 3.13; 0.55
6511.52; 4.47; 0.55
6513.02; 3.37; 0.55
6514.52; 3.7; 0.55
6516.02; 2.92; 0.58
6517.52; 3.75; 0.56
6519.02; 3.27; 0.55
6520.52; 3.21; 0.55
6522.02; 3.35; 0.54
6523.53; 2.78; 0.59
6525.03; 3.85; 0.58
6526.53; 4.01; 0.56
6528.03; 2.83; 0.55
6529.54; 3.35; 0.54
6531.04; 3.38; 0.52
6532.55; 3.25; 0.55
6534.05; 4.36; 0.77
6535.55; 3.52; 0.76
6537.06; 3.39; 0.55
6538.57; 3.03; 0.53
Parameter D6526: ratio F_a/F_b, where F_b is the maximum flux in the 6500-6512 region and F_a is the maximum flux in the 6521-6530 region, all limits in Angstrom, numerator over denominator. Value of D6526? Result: 0.90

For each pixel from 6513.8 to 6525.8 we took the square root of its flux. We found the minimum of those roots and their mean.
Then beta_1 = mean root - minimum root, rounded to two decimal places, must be 0.16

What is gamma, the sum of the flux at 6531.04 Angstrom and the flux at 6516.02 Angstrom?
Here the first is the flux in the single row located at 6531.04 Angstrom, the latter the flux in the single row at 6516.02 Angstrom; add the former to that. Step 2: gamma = 6.3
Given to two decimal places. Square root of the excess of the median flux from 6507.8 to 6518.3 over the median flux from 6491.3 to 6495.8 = 0.32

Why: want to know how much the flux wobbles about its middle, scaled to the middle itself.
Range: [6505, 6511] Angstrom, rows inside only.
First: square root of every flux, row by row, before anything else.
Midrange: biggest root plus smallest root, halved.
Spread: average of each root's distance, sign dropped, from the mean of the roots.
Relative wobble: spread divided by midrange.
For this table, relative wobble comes 0.072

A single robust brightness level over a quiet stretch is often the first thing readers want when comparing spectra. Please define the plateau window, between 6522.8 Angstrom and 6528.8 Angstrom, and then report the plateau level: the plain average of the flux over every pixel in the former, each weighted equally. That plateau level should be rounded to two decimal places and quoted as 3.37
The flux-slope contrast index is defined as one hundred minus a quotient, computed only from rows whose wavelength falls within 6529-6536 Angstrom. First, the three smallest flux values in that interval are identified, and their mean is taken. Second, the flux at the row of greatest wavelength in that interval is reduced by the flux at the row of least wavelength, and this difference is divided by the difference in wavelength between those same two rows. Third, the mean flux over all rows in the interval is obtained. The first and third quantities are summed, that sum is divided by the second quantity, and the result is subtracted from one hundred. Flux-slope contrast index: -144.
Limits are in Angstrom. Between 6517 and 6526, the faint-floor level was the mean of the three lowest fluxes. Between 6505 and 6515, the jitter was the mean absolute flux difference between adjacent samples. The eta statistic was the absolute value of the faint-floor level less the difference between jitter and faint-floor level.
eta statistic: 5.4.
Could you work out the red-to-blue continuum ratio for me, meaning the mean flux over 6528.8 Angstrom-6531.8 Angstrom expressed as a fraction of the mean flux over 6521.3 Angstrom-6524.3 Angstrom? 1.10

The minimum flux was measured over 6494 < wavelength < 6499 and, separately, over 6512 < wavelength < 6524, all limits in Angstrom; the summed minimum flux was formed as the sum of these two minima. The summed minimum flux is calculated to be 6.1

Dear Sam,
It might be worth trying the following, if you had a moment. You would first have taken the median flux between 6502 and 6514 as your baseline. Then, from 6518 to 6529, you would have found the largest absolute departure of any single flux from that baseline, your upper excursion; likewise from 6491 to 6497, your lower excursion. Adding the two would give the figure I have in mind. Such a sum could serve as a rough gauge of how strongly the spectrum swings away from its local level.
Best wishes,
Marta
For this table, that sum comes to 1.0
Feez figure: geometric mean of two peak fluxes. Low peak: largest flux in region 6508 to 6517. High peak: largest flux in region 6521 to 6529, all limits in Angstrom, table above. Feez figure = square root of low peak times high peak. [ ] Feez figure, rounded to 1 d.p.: 4.2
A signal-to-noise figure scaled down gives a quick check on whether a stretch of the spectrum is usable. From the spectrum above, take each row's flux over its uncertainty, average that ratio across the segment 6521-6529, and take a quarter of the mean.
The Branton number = 1.49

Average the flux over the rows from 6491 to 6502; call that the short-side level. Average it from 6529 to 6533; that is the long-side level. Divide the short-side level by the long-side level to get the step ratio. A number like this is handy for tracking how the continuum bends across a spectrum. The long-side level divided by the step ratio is 3.21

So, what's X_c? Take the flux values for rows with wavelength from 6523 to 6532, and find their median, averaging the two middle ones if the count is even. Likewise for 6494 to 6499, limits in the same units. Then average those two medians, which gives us 3.48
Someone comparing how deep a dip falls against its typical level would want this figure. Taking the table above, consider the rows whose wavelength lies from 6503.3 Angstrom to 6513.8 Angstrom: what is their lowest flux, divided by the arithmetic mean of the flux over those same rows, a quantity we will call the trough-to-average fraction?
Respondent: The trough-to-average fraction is 0.79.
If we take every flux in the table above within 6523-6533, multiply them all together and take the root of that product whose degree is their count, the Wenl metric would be 3.32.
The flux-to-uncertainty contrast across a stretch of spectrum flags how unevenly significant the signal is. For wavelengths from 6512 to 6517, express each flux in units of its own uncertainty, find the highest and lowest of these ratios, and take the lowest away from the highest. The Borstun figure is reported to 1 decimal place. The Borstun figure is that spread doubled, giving 3.4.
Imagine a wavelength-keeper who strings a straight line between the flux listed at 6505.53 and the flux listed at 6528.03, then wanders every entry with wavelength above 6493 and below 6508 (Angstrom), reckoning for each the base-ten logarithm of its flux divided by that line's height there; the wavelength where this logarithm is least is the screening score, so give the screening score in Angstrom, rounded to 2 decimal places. 6505.53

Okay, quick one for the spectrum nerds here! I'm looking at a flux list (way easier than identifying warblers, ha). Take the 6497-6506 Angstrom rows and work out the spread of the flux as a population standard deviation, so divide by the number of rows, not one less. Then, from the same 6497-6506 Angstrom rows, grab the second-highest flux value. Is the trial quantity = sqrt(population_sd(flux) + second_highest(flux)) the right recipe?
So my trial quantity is 1.91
